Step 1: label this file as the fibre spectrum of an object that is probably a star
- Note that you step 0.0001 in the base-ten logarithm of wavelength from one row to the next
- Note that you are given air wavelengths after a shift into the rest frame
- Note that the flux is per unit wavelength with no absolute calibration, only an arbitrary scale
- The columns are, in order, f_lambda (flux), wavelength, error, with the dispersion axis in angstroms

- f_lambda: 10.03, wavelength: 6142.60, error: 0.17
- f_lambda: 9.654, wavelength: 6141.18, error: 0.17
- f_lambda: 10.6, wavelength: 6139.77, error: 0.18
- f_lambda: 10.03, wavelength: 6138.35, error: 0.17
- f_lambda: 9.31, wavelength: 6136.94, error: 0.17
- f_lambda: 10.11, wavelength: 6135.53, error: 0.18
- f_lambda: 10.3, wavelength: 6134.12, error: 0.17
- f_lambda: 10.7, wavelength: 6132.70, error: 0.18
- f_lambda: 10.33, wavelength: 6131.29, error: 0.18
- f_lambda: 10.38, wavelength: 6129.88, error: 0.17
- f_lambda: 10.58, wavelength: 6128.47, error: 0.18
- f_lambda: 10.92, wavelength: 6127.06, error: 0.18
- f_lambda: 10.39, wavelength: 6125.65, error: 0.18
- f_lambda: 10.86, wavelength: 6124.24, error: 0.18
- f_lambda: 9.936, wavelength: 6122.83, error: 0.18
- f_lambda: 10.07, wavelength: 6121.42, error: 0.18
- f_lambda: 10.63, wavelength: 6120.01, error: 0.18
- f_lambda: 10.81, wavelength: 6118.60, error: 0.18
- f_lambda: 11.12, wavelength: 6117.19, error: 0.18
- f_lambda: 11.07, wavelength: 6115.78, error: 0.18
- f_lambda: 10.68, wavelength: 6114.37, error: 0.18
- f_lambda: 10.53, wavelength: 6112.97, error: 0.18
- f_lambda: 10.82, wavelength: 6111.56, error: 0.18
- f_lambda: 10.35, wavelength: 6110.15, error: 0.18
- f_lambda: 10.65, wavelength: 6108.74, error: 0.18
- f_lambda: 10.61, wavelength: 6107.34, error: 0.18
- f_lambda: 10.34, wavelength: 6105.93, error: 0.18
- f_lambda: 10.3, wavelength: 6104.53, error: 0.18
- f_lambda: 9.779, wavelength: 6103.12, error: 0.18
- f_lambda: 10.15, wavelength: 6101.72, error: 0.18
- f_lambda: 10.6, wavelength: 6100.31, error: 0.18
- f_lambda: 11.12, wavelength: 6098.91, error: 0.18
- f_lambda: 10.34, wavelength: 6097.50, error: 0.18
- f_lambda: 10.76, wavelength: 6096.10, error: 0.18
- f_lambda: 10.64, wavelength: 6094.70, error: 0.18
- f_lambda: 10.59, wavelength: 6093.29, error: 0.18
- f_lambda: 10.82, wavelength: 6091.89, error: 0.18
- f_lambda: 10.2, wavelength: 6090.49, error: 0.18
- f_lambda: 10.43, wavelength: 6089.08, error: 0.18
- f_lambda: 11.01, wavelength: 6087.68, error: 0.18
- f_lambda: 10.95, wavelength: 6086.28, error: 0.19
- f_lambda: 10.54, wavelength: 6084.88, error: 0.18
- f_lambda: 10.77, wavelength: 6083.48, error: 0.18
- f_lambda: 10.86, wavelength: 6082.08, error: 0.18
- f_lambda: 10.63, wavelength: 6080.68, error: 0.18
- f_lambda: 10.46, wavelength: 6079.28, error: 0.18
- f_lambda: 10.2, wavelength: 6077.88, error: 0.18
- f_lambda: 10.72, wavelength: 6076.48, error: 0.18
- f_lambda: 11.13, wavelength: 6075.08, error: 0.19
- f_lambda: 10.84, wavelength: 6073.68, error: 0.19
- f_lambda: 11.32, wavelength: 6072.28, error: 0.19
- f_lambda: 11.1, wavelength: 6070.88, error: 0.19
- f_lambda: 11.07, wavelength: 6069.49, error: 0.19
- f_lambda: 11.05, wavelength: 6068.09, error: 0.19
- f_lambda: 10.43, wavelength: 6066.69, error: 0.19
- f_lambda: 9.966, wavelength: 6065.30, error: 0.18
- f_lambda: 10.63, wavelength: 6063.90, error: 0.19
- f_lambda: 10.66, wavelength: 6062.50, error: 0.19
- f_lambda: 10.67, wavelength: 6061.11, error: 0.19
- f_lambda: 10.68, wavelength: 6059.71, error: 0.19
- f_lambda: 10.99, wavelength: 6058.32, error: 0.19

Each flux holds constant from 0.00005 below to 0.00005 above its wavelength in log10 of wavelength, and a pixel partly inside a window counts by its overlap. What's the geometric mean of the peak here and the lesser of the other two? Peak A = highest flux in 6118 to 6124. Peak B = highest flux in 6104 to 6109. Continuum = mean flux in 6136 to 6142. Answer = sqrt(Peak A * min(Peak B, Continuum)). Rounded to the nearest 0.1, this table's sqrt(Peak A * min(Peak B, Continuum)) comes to 10.3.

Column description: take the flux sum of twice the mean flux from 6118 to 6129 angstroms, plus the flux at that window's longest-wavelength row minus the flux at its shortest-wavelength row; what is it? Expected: 20.8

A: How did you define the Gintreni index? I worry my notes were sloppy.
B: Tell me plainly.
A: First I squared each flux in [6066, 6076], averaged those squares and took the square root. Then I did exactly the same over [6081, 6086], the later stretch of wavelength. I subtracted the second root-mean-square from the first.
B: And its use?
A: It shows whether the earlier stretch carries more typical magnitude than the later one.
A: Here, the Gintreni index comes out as 0.27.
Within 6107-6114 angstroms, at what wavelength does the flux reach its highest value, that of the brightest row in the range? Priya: 6111.56 angstroms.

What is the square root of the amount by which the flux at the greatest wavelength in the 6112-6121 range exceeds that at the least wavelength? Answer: 0.32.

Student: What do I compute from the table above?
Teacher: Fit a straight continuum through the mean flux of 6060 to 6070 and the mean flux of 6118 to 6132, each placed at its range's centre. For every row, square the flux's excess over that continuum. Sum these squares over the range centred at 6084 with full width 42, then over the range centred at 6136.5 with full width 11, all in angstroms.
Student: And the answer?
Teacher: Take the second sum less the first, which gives -1.6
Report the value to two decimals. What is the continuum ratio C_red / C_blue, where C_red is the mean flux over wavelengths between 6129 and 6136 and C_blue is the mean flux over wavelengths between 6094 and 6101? 0.97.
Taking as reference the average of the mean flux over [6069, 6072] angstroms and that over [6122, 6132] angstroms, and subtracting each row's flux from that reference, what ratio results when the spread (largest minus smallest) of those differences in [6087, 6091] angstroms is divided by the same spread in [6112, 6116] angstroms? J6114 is 1.5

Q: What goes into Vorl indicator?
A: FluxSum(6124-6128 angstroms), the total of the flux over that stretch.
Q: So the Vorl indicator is 32.2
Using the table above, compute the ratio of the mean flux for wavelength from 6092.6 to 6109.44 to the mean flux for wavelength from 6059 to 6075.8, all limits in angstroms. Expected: 0.97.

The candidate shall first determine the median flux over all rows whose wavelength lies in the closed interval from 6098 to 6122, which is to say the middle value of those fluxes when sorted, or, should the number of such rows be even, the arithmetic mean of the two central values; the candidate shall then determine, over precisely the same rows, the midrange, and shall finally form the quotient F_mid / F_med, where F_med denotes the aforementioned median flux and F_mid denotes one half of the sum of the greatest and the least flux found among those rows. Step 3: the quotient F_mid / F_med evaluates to 0.98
